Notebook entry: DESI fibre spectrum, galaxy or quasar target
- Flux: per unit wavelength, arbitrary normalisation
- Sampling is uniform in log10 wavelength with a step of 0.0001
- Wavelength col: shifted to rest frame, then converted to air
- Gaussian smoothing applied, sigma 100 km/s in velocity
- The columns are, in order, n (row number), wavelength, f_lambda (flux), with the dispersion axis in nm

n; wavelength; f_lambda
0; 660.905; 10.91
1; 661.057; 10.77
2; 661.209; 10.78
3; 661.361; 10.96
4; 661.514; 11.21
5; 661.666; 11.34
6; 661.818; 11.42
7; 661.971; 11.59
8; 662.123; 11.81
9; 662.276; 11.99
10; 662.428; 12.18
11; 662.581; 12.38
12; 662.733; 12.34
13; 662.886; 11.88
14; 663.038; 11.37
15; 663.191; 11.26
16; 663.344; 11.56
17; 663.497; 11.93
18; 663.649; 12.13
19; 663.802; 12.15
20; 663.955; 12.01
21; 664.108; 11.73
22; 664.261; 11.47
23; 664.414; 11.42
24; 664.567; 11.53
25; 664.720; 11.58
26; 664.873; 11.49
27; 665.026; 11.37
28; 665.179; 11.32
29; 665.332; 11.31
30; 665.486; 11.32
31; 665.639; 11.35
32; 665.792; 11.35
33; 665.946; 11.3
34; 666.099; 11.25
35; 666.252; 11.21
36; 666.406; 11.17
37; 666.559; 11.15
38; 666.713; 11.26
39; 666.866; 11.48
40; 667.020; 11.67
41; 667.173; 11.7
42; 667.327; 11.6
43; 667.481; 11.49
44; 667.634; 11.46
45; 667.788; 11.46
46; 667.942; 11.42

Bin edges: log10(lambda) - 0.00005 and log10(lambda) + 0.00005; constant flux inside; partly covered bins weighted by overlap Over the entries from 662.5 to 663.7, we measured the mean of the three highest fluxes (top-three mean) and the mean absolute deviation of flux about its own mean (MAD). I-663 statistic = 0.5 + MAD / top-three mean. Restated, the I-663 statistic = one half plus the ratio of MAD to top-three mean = 0.528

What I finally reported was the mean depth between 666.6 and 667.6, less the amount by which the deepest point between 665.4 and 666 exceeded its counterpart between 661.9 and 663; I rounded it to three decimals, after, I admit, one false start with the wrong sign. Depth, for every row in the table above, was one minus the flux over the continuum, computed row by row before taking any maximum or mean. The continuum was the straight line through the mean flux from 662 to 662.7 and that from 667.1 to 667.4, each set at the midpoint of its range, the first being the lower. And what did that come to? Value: 0.014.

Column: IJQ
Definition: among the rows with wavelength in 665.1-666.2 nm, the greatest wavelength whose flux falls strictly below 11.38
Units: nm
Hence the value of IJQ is 666.099 nm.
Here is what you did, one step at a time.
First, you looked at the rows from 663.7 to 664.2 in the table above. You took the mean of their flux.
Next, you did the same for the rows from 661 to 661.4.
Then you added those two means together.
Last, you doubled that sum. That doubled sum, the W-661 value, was 45.6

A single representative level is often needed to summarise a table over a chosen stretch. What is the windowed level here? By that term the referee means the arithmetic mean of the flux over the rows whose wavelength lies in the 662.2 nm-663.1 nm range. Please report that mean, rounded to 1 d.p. 12.0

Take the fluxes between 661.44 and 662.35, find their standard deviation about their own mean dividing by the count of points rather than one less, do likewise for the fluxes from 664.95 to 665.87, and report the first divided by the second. 12.7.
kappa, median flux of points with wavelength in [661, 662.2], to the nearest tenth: 11.3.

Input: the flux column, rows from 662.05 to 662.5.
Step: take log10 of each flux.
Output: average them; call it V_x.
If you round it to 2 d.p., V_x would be 1.08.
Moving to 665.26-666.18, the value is 1.05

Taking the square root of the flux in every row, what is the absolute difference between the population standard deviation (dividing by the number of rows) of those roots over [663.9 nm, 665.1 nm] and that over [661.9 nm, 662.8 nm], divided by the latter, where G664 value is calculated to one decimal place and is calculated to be 0.3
